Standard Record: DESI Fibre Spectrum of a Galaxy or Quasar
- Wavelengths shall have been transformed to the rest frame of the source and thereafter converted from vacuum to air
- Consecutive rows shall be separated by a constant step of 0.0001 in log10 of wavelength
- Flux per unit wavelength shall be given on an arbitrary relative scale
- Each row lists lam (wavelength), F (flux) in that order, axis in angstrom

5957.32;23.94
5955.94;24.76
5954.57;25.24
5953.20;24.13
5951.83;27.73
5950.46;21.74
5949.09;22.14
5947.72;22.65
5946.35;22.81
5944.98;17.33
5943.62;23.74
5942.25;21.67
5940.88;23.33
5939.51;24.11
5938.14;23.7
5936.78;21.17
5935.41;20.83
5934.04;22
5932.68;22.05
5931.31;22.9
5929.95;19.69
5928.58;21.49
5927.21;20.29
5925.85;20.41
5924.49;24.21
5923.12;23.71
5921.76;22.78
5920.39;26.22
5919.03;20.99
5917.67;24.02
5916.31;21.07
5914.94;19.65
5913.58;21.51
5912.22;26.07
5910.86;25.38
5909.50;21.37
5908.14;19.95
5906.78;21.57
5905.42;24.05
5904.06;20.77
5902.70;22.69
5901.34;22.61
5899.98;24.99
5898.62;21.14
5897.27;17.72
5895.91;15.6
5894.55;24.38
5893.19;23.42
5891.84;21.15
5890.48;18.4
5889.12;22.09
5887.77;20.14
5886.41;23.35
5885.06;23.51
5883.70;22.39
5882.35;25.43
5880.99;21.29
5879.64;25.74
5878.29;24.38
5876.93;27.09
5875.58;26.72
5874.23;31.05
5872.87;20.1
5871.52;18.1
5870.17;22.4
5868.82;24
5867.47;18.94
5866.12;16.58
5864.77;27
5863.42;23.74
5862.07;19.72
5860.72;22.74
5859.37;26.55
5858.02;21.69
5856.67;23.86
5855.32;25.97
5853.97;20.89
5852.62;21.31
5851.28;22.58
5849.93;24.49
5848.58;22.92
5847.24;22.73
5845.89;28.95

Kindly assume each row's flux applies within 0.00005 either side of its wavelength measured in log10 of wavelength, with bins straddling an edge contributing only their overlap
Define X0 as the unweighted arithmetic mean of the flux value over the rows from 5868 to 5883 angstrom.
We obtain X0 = 24.2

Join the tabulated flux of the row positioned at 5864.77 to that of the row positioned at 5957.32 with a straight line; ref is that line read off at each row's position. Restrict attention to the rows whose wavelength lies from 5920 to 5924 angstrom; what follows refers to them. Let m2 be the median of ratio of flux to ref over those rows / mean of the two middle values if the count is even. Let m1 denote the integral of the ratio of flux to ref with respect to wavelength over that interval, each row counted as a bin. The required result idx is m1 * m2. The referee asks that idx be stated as 3.62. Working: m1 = 3.83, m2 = 0.946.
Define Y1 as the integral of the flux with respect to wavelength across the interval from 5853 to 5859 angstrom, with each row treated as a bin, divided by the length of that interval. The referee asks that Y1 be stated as 23.2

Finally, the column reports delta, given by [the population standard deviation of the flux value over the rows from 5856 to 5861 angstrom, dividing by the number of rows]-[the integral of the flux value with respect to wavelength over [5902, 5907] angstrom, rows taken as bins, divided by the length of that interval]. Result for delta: -20.5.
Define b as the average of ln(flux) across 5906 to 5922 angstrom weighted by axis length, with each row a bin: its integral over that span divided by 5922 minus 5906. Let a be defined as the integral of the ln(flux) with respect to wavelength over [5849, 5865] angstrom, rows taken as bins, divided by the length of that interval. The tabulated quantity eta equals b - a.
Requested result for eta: -0.03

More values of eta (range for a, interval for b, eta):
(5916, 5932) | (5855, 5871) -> 0.01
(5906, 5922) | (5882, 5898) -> -0.06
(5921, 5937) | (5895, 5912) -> -0.01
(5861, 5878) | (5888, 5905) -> -0.07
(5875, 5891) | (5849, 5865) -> -0.01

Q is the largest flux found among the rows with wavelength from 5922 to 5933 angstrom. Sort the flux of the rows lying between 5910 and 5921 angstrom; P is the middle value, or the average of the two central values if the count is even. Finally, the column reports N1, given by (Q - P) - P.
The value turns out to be -21.3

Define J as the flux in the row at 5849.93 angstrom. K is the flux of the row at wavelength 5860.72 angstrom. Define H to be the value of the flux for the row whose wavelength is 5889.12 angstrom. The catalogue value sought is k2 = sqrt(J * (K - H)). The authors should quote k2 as 4.0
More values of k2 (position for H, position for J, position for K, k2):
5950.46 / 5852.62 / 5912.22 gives 9.6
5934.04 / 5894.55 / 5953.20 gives 7.2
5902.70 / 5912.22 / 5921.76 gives 1.5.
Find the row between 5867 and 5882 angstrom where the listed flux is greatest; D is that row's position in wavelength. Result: 5874.23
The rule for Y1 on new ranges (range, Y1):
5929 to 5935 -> 21.6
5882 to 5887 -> 23.6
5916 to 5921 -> 23.2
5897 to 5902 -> 22.0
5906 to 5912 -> 22.4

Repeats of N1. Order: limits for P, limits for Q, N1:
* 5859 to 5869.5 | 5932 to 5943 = -22.4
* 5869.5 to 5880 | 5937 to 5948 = -26.0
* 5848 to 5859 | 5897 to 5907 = -20.5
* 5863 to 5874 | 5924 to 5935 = -18.3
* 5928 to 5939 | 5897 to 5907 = -18.5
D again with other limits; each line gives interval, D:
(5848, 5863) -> 5859.37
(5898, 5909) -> 5899.98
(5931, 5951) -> 5939.51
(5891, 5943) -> 5920.39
